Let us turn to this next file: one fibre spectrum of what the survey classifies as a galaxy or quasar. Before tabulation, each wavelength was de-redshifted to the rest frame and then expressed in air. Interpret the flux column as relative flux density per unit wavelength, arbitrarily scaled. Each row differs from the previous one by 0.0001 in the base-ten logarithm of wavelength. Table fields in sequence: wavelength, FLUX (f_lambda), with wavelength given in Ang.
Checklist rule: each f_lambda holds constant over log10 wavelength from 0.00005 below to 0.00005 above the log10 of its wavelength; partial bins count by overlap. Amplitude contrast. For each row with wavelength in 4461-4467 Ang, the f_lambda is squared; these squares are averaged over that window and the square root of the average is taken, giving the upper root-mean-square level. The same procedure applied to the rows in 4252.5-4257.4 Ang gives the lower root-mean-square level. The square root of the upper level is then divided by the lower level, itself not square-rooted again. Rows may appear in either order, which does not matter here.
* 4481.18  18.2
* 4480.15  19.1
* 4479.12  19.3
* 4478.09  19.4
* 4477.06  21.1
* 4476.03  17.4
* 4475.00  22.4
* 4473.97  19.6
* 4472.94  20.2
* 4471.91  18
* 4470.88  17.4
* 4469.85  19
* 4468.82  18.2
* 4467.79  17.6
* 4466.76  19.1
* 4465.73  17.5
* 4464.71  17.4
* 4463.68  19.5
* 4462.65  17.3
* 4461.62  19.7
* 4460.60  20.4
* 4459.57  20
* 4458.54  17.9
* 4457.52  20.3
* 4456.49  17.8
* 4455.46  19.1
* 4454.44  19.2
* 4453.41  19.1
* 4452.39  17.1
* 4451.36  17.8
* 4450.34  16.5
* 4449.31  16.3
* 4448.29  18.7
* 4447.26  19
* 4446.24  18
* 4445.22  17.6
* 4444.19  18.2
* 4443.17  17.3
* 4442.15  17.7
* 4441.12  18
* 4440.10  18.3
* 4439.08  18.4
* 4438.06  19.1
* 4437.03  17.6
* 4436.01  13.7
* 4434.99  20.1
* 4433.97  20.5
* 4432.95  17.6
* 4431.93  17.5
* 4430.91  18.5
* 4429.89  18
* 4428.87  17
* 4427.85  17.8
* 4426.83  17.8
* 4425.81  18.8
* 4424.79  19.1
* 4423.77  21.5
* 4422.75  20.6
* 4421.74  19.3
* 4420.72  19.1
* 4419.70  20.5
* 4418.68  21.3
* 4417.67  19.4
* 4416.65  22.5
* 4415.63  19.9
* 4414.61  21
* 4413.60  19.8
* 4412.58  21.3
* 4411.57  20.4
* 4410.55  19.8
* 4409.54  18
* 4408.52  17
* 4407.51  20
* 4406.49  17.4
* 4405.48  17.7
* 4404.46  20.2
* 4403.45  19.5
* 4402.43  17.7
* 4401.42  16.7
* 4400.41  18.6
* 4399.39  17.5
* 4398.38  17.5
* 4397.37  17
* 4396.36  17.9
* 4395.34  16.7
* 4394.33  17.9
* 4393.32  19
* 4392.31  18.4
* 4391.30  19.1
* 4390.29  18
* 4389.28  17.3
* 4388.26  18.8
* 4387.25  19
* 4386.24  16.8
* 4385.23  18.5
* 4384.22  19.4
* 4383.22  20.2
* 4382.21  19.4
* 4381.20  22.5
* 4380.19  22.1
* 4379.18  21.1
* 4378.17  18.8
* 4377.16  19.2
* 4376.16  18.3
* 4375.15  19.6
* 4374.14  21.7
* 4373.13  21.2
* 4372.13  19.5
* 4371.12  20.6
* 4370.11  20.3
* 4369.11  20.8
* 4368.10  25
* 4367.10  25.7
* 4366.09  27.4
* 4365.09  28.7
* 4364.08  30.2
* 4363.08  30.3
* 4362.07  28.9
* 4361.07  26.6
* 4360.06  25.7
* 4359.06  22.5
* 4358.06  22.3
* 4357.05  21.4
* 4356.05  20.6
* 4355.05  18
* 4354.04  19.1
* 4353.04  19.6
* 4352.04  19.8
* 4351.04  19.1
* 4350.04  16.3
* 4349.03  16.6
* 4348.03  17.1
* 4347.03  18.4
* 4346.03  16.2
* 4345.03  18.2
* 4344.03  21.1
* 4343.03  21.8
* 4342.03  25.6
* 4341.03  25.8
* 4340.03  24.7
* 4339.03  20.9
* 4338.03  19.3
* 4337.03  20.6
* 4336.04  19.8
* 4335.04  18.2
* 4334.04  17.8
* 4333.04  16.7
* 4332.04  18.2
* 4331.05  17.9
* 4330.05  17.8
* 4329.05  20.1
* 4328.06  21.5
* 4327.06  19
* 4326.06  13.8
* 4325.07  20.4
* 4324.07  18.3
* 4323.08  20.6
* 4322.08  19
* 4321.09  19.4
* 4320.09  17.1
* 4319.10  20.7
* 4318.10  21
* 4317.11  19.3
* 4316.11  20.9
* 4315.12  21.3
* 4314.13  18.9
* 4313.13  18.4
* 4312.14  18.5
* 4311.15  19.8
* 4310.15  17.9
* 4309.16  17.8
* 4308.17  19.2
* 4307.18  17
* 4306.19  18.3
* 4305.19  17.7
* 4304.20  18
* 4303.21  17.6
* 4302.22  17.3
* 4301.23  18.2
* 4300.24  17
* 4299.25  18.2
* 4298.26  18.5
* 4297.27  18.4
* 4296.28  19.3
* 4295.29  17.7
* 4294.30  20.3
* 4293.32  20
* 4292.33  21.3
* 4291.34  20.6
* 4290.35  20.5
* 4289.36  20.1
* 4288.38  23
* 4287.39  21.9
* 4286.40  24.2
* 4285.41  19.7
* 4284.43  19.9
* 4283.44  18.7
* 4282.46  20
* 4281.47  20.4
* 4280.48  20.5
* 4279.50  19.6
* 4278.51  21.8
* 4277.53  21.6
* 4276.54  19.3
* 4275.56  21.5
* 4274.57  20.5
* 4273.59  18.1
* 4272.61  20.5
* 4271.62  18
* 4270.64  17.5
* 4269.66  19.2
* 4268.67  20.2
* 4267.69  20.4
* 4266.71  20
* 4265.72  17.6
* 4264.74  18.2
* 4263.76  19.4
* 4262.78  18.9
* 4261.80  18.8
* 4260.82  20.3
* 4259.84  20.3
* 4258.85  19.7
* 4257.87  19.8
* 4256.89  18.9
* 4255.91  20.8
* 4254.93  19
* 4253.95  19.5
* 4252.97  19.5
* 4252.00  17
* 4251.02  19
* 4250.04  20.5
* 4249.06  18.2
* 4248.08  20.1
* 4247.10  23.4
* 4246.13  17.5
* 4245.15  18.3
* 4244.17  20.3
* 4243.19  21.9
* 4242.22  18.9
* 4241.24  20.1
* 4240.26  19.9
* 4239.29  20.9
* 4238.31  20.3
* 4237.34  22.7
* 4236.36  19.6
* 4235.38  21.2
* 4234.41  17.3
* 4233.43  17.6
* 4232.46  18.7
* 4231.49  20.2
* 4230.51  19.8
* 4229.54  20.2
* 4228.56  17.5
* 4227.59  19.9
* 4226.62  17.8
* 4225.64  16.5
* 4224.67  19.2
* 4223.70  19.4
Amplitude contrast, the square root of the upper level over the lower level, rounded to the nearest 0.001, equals 0.220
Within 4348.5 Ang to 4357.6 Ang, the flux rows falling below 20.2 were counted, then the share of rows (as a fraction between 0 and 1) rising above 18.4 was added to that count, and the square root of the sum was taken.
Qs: 2.8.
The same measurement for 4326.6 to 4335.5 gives 2.9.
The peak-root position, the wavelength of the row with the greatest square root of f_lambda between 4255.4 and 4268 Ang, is 4255.91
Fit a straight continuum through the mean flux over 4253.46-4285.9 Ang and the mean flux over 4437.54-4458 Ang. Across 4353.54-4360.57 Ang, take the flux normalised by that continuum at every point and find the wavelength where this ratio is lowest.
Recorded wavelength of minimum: 4355.05 Ang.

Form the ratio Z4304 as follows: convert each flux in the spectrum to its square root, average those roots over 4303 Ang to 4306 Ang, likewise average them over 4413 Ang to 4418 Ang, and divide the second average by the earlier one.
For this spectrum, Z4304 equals 1.07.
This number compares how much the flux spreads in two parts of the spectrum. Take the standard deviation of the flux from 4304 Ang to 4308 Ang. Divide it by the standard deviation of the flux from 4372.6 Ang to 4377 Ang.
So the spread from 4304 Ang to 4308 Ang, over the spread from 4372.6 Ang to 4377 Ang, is 0.4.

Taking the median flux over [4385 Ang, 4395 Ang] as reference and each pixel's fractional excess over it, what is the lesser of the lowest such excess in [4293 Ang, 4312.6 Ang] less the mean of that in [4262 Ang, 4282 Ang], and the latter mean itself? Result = -0.144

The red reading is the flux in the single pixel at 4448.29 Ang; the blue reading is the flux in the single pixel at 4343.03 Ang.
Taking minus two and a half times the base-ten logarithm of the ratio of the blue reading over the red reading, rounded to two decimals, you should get -0.17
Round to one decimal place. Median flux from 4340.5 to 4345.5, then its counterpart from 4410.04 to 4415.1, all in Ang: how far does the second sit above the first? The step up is -1.4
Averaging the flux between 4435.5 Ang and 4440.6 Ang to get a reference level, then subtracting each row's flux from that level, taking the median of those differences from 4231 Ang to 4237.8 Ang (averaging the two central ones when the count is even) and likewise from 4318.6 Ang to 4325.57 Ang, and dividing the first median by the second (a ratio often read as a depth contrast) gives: 1.1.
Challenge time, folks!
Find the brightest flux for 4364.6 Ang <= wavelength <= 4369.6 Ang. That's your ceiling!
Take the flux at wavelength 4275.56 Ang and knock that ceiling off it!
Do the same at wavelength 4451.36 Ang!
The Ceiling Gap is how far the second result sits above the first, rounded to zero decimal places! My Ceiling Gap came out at -4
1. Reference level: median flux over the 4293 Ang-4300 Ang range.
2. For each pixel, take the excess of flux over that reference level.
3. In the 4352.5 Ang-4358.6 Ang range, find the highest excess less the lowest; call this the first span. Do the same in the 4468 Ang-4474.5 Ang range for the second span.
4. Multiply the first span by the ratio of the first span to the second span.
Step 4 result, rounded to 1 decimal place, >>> 6.6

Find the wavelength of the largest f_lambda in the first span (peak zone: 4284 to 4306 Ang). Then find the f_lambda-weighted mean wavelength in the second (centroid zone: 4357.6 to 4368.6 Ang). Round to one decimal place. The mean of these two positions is 4324.8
